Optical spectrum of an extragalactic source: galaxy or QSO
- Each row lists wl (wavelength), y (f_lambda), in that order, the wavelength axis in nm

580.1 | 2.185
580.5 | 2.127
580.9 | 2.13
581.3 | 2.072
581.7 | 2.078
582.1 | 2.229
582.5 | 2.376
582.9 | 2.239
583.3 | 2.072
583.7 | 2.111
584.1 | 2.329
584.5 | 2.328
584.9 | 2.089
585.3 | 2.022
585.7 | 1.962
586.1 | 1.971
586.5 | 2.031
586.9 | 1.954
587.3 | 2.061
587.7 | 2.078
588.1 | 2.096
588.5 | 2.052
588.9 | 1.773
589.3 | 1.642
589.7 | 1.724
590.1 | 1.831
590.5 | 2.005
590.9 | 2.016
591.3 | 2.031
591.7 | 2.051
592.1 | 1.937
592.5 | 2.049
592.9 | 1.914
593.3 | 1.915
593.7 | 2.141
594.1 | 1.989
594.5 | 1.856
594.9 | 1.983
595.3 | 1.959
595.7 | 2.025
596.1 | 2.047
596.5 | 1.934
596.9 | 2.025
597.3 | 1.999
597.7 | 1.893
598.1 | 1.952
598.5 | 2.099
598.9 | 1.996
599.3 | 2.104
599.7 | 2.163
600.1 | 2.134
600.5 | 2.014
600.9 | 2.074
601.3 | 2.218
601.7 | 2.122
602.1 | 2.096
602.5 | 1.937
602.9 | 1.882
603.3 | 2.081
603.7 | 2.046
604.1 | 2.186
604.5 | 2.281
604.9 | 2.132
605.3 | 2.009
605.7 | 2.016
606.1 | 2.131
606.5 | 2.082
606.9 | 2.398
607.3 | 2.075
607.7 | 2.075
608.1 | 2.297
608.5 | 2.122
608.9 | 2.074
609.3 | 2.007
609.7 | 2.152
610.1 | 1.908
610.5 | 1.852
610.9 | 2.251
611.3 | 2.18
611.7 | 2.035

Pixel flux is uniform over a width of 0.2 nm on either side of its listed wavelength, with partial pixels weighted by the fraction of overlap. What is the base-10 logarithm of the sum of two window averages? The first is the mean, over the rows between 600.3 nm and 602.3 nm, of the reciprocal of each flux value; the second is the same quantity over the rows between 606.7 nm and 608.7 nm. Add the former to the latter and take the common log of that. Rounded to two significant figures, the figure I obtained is -0.030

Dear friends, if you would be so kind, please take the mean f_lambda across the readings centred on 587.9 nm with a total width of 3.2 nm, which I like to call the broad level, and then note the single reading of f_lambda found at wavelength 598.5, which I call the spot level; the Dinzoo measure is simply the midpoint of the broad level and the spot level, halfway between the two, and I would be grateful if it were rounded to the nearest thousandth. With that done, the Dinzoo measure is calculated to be 2.030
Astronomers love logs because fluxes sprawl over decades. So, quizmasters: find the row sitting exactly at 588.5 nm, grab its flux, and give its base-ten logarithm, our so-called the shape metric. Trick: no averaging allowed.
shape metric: 0.312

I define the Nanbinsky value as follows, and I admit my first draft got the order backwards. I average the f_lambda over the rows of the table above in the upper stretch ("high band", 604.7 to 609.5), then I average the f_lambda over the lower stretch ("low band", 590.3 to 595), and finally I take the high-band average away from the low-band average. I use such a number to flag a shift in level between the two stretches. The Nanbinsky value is -0.13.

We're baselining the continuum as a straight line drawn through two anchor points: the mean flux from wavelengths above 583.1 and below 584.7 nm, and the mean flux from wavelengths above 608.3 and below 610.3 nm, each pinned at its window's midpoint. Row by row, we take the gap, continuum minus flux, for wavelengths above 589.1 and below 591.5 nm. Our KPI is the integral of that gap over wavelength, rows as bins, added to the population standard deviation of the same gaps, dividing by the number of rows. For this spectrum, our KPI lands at 0.87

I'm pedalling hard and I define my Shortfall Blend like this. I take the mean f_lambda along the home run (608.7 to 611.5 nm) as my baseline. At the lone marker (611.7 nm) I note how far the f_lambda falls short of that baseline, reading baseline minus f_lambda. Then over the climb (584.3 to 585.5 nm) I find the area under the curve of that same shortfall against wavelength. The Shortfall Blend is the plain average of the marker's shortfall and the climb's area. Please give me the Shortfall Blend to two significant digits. -0.039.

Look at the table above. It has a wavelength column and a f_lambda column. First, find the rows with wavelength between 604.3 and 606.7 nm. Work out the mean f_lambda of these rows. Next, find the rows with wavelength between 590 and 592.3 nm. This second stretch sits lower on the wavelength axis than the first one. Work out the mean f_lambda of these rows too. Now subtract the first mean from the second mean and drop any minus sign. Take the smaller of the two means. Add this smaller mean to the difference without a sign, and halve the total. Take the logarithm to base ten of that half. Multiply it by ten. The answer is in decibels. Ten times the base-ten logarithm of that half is 0.23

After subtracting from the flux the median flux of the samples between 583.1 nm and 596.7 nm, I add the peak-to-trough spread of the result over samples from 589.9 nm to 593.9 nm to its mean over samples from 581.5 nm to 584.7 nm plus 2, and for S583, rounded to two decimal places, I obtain 2.51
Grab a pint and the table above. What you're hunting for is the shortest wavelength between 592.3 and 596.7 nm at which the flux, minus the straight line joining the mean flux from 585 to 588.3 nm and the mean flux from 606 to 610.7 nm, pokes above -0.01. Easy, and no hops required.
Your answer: 592.5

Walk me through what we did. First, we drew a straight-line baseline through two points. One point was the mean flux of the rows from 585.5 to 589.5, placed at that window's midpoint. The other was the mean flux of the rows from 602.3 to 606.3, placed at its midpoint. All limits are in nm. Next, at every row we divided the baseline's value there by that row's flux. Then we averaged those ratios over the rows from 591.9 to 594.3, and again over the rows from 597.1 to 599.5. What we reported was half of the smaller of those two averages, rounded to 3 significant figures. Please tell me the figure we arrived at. 0.503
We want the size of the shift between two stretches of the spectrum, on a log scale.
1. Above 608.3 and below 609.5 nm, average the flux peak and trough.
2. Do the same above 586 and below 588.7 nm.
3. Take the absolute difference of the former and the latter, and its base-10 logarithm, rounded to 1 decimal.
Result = -1.4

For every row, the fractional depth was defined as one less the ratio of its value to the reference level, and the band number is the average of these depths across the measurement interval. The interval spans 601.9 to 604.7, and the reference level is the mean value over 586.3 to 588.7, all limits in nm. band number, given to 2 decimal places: -0.01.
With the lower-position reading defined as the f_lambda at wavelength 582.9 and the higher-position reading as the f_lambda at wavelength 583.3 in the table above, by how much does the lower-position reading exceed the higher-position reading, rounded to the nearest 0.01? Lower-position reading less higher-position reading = 0.17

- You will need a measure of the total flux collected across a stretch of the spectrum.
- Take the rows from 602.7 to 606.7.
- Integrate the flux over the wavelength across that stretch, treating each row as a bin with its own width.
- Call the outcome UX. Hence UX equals 8.3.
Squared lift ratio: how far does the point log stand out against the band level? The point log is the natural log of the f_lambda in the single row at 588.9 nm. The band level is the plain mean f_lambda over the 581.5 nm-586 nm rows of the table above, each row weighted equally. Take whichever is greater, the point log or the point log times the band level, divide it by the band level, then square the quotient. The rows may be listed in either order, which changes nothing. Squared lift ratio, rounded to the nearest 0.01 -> 0.33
